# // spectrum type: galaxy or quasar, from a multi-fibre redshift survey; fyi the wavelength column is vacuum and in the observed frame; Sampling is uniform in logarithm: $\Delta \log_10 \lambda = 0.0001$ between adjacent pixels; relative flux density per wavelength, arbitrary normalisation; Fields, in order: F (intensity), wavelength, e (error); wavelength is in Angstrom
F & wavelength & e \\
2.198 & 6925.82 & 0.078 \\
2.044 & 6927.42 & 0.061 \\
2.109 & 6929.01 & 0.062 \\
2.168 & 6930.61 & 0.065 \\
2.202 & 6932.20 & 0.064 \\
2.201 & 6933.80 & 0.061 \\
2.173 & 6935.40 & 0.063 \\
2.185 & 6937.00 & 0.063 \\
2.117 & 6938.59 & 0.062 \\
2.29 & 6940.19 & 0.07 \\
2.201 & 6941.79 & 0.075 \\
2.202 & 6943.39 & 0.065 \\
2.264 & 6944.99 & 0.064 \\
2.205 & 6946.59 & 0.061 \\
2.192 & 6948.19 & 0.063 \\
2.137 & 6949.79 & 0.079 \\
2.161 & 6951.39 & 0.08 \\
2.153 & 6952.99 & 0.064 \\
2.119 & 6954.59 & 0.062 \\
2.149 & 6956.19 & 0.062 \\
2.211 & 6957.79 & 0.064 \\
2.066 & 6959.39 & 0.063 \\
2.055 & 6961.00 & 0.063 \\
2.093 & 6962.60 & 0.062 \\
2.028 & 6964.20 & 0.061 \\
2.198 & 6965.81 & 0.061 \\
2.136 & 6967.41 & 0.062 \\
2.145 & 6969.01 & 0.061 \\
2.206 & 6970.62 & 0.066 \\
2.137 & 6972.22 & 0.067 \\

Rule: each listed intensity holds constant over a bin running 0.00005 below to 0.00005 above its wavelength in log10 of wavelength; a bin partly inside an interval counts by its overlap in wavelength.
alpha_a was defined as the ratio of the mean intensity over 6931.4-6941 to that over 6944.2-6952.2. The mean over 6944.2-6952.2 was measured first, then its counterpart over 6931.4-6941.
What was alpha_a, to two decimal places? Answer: 1.00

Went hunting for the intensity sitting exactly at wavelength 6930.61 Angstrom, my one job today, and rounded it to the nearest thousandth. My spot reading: 2.168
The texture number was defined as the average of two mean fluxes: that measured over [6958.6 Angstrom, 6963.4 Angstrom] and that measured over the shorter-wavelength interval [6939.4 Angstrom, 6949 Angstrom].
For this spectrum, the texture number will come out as 2.15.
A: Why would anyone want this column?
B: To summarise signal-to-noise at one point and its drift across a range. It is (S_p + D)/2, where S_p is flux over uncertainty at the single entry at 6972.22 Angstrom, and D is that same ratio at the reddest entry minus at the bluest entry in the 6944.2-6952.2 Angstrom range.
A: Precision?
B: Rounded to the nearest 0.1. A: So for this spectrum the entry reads 11.8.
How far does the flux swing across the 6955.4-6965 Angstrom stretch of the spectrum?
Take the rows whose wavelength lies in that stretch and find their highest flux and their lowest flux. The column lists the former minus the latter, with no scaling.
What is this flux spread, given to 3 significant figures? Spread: 0.183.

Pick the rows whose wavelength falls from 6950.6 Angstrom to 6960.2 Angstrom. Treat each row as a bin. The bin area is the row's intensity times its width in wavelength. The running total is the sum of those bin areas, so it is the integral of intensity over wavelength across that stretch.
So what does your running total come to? 20.6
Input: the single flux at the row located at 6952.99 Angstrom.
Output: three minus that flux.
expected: 0.847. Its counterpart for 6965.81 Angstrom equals 0.802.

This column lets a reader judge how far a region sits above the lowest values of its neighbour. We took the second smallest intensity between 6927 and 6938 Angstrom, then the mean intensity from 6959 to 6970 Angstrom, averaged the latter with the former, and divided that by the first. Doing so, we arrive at 1.00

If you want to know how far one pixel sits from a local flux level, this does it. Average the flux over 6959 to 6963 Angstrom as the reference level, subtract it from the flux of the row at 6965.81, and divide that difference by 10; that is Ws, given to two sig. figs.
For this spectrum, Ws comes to 0.013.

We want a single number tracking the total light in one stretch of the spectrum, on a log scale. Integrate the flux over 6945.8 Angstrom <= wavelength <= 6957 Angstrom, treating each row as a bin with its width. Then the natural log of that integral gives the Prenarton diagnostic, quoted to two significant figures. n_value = 3.2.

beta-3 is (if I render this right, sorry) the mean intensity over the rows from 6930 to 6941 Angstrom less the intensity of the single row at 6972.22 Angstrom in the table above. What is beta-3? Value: 0.054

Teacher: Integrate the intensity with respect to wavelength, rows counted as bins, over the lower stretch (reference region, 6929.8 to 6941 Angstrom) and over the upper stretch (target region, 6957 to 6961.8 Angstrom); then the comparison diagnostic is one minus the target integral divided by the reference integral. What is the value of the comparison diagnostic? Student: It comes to 0.6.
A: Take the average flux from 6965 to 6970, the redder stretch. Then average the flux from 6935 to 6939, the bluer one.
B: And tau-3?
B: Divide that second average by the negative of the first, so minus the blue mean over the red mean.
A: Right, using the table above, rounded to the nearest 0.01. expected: -1.00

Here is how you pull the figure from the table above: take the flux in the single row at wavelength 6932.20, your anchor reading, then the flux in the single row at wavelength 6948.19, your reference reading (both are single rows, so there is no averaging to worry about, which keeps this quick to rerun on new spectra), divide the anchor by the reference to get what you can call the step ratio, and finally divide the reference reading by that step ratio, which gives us 2.18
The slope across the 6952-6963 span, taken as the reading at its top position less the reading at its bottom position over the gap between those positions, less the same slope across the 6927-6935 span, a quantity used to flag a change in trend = -0.031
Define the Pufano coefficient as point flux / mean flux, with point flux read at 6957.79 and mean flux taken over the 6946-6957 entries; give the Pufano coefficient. 1.024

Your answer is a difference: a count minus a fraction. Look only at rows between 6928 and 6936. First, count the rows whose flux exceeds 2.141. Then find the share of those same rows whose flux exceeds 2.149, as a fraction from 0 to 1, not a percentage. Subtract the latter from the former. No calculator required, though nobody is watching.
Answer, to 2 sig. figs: 3.2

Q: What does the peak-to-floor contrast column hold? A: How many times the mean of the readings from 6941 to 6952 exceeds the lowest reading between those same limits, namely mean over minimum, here 1.027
